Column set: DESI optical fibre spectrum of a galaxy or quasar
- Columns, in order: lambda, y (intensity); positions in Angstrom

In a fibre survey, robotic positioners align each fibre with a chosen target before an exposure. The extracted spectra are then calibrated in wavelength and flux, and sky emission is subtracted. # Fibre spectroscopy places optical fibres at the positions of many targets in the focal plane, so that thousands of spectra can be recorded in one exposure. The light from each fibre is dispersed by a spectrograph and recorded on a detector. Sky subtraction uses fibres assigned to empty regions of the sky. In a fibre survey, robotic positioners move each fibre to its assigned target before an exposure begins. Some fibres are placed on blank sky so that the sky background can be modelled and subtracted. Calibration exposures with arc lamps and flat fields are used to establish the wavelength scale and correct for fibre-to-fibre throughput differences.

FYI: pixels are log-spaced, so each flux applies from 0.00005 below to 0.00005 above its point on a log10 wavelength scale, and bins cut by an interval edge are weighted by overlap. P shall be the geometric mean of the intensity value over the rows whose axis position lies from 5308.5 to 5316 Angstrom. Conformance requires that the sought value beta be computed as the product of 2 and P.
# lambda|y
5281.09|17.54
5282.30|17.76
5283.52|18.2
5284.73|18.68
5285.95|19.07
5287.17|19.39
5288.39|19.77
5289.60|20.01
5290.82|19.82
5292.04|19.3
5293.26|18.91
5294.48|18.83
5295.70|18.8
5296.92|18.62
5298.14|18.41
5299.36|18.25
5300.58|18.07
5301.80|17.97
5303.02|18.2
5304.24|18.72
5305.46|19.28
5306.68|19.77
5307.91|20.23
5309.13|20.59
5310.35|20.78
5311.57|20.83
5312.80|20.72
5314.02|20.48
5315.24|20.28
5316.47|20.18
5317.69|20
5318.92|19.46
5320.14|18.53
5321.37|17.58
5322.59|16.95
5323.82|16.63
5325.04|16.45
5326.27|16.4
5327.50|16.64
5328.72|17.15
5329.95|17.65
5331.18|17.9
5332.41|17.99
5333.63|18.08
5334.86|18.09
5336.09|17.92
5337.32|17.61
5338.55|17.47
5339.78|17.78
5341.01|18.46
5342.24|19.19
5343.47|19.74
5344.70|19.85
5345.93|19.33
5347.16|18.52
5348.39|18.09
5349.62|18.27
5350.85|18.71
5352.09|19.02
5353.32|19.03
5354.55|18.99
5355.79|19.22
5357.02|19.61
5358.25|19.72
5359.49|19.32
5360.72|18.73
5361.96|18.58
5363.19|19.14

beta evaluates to 41.2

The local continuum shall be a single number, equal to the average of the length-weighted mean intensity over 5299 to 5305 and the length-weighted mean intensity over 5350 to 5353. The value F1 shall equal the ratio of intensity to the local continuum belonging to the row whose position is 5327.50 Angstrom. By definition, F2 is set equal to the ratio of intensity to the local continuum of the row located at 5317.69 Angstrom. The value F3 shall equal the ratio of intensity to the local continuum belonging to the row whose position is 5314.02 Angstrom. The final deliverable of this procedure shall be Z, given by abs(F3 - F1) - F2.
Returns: -0.871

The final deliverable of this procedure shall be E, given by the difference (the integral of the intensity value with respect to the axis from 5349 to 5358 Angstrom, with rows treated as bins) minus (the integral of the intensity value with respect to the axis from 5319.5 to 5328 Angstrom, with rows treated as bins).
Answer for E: 26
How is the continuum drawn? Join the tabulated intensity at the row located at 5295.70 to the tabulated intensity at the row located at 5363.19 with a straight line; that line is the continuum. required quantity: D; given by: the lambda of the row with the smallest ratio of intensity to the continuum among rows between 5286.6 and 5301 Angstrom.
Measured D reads 5300.58 Angstrom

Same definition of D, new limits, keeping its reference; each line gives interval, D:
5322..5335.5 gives 5326.27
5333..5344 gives 5338.55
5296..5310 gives 5301.80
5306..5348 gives 5326.27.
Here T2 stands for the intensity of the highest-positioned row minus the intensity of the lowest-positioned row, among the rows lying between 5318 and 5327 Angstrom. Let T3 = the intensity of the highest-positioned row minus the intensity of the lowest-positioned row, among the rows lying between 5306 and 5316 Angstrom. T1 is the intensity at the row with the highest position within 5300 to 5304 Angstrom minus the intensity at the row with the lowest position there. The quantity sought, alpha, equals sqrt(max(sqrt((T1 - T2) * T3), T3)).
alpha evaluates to 1.1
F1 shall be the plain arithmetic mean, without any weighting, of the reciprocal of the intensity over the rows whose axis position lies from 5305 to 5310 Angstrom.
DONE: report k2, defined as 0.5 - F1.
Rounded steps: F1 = 0.0501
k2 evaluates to 0.450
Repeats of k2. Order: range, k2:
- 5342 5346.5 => 0.449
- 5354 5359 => 0.448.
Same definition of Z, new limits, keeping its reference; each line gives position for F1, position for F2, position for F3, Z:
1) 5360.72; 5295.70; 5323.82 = -0.900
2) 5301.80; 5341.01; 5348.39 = -0.989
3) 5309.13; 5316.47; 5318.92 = -1.027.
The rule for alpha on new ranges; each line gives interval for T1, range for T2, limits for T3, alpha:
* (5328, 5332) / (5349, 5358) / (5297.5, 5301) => 0.7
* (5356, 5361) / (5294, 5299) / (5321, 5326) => 0.8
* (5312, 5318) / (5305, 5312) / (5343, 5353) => 1.1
